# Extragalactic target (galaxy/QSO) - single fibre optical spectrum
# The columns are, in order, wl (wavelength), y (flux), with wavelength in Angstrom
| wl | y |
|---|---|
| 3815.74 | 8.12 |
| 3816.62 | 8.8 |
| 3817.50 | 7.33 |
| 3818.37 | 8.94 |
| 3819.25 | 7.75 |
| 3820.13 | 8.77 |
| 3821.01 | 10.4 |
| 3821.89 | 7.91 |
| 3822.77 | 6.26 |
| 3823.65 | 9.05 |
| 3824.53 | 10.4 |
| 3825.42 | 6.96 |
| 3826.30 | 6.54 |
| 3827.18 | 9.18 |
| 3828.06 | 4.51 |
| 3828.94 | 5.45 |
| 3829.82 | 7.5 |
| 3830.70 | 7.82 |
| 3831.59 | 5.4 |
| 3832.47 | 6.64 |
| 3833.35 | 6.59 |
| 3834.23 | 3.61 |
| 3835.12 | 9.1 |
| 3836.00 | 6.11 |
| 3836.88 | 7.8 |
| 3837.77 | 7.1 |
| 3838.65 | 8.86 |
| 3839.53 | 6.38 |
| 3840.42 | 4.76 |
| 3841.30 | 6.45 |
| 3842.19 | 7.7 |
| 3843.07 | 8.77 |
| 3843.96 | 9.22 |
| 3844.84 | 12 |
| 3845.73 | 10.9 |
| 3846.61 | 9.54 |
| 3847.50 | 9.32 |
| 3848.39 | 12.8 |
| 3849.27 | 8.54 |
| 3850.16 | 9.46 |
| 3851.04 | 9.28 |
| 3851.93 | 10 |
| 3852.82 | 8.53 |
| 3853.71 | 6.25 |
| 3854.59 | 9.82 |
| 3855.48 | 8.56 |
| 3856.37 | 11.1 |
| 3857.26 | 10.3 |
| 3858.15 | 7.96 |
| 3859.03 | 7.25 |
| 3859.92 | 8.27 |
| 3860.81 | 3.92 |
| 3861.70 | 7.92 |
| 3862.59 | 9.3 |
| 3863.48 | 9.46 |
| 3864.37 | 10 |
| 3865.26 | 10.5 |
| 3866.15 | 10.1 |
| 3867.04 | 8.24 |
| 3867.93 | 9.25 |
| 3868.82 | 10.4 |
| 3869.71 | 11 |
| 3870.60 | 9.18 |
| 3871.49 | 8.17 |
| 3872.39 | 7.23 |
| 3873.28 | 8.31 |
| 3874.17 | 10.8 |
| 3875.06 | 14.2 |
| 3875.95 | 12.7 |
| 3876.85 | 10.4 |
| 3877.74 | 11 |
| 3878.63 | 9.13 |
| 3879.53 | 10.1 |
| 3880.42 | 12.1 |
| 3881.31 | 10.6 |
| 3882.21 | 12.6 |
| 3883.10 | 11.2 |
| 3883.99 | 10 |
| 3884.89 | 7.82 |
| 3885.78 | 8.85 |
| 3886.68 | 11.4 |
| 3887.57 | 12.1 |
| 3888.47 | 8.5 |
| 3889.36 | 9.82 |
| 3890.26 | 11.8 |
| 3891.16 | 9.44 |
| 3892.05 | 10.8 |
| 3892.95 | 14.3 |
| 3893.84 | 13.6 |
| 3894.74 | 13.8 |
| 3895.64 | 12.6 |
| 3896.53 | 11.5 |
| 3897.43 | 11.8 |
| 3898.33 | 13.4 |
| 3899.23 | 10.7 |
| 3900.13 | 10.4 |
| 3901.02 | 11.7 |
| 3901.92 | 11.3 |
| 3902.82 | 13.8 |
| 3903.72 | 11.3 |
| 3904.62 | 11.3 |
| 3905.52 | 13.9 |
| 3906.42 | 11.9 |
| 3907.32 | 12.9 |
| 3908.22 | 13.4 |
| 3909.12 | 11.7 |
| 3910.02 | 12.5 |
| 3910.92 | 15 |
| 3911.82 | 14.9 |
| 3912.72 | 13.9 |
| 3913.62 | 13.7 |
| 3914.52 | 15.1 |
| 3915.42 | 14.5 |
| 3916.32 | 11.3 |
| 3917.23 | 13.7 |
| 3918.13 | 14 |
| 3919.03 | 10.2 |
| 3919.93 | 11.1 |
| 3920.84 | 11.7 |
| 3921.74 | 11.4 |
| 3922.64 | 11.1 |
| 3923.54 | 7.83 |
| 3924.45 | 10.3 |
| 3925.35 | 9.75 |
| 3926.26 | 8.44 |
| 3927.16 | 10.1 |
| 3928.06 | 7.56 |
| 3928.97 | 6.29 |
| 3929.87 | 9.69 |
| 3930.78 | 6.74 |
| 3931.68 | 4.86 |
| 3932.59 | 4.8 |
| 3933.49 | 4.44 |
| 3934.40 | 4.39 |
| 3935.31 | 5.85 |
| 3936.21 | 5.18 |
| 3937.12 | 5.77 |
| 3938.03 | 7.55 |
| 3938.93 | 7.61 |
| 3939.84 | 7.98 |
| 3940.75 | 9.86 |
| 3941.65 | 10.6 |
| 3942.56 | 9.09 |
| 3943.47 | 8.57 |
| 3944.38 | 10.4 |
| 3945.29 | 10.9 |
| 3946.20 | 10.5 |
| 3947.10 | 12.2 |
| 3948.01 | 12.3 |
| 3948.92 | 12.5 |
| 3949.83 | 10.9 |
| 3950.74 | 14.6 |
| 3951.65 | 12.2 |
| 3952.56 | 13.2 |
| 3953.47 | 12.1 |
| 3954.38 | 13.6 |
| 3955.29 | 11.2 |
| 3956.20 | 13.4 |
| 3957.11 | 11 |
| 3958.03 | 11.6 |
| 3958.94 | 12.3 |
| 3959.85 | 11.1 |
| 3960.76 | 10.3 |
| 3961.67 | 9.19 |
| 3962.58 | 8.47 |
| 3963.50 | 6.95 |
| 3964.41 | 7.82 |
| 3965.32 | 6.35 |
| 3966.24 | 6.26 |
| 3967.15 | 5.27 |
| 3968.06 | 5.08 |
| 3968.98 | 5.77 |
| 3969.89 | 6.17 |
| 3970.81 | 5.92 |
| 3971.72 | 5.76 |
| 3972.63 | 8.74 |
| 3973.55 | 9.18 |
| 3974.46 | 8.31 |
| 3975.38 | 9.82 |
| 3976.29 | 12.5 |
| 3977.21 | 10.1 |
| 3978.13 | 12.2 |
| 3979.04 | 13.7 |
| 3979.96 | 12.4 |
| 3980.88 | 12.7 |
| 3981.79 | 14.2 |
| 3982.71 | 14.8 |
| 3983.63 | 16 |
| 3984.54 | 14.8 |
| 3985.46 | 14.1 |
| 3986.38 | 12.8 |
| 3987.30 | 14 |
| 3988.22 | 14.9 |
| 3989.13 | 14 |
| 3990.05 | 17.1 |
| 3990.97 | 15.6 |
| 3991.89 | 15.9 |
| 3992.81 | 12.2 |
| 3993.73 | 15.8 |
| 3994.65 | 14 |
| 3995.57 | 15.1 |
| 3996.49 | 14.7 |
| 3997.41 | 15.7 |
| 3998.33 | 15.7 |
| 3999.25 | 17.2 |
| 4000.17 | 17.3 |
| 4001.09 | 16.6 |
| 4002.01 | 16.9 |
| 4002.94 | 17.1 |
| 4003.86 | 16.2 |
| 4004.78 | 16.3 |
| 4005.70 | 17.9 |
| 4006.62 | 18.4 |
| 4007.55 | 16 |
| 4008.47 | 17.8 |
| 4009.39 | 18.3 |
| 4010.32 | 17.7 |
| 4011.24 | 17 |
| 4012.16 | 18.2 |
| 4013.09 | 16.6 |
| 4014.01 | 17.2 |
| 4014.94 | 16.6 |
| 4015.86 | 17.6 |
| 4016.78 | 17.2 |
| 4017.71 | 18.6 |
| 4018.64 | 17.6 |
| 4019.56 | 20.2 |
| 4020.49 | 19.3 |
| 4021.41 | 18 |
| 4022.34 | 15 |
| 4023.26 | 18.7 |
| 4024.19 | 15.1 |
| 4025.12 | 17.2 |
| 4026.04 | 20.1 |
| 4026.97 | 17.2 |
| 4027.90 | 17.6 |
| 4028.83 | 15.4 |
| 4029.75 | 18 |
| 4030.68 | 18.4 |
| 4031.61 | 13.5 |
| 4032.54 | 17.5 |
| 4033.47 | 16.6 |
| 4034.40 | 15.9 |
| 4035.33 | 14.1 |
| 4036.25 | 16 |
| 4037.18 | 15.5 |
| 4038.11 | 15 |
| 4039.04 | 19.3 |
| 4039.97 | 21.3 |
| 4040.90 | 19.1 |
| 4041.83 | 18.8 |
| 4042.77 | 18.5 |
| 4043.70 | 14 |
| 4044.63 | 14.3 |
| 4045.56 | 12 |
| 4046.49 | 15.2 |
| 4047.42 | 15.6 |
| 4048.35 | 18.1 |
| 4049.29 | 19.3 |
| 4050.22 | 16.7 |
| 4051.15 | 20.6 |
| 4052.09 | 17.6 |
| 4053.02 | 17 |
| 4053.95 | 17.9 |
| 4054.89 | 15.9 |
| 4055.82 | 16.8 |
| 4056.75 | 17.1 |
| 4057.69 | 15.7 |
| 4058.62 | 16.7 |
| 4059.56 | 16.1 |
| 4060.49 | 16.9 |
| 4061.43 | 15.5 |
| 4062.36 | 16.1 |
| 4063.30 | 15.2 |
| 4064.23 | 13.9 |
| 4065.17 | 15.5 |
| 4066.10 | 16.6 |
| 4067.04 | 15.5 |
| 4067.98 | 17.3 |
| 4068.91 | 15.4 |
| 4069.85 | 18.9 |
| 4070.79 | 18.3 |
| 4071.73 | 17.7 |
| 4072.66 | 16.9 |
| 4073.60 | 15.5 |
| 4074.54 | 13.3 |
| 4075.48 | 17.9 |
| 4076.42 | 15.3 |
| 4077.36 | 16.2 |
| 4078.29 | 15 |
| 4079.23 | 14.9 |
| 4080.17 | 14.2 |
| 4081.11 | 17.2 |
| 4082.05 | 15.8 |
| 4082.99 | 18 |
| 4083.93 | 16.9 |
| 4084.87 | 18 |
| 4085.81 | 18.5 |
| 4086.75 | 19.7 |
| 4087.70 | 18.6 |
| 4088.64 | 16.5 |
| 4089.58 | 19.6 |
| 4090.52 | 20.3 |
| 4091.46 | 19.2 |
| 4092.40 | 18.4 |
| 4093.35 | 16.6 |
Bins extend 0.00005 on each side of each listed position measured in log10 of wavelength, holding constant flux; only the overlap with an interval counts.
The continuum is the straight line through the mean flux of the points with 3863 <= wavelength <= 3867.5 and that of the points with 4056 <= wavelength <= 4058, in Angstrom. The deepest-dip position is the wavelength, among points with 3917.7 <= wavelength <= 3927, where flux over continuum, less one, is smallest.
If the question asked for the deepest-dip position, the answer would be 3923.54 Angstrom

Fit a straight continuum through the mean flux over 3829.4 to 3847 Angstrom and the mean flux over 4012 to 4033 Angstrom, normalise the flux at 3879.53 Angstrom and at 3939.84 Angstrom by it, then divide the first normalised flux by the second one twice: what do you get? 2.7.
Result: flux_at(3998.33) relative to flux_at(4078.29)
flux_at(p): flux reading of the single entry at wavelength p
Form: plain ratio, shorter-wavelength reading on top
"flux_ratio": 1.0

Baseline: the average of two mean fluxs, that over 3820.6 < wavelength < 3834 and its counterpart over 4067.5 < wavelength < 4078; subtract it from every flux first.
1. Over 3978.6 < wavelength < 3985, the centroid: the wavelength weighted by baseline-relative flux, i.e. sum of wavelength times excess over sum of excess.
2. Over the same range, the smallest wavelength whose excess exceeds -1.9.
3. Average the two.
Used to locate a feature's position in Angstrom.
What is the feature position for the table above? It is 3980.8 Angstrom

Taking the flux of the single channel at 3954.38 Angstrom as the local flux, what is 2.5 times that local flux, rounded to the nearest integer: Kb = 34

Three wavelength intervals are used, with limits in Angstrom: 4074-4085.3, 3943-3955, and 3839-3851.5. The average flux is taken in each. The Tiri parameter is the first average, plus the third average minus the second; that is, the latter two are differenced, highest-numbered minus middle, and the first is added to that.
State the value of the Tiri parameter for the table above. 13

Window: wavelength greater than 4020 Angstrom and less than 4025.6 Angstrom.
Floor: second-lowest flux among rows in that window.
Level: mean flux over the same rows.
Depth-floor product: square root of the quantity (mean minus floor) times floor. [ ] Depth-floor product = 5.7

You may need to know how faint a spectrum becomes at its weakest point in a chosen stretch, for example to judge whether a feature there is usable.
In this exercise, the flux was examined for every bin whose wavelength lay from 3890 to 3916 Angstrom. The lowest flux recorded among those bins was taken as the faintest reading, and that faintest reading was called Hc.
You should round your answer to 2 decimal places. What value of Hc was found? 9.44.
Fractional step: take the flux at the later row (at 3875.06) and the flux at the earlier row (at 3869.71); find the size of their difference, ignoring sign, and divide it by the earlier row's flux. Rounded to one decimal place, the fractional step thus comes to 0.3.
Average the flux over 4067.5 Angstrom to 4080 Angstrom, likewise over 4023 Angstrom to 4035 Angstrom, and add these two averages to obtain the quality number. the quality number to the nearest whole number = 33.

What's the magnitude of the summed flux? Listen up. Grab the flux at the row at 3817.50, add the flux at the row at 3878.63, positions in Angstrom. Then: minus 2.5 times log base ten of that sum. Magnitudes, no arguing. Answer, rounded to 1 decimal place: -3.0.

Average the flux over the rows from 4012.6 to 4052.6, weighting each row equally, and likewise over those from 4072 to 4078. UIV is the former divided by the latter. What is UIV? 1.1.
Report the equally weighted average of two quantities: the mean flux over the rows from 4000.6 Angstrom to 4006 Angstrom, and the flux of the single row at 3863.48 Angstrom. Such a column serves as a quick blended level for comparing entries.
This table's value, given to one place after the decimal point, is 13.1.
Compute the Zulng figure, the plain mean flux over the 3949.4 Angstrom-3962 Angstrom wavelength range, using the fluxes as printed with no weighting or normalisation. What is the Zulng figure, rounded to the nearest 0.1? 11.9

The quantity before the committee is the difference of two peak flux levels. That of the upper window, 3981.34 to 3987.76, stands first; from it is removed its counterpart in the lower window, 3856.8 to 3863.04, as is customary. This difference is 6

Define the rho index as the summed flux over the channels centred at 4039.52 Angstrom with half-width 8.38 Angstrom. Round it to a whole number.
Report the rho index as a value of 292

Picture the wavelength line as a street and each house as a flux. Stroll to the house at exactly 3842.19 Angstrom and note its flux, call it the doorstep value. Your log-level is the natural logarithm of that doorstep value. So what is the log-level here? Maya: 2.04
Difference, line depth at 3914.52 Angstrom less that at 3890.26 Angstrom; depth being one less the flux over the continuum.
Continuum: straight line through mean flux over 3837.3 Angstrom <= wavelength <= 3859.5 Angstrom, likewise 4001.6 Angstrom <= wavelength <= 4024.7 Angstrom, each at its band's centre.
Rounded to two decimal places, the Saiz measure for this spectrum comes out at -0.16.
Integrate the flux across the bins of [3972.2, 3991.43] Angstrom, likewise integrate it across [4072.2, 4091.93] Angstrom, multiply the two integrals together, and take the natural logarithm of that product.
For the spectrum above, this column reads 11.3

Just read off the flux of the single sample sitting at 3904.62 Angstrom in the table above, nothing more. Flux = 11.3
